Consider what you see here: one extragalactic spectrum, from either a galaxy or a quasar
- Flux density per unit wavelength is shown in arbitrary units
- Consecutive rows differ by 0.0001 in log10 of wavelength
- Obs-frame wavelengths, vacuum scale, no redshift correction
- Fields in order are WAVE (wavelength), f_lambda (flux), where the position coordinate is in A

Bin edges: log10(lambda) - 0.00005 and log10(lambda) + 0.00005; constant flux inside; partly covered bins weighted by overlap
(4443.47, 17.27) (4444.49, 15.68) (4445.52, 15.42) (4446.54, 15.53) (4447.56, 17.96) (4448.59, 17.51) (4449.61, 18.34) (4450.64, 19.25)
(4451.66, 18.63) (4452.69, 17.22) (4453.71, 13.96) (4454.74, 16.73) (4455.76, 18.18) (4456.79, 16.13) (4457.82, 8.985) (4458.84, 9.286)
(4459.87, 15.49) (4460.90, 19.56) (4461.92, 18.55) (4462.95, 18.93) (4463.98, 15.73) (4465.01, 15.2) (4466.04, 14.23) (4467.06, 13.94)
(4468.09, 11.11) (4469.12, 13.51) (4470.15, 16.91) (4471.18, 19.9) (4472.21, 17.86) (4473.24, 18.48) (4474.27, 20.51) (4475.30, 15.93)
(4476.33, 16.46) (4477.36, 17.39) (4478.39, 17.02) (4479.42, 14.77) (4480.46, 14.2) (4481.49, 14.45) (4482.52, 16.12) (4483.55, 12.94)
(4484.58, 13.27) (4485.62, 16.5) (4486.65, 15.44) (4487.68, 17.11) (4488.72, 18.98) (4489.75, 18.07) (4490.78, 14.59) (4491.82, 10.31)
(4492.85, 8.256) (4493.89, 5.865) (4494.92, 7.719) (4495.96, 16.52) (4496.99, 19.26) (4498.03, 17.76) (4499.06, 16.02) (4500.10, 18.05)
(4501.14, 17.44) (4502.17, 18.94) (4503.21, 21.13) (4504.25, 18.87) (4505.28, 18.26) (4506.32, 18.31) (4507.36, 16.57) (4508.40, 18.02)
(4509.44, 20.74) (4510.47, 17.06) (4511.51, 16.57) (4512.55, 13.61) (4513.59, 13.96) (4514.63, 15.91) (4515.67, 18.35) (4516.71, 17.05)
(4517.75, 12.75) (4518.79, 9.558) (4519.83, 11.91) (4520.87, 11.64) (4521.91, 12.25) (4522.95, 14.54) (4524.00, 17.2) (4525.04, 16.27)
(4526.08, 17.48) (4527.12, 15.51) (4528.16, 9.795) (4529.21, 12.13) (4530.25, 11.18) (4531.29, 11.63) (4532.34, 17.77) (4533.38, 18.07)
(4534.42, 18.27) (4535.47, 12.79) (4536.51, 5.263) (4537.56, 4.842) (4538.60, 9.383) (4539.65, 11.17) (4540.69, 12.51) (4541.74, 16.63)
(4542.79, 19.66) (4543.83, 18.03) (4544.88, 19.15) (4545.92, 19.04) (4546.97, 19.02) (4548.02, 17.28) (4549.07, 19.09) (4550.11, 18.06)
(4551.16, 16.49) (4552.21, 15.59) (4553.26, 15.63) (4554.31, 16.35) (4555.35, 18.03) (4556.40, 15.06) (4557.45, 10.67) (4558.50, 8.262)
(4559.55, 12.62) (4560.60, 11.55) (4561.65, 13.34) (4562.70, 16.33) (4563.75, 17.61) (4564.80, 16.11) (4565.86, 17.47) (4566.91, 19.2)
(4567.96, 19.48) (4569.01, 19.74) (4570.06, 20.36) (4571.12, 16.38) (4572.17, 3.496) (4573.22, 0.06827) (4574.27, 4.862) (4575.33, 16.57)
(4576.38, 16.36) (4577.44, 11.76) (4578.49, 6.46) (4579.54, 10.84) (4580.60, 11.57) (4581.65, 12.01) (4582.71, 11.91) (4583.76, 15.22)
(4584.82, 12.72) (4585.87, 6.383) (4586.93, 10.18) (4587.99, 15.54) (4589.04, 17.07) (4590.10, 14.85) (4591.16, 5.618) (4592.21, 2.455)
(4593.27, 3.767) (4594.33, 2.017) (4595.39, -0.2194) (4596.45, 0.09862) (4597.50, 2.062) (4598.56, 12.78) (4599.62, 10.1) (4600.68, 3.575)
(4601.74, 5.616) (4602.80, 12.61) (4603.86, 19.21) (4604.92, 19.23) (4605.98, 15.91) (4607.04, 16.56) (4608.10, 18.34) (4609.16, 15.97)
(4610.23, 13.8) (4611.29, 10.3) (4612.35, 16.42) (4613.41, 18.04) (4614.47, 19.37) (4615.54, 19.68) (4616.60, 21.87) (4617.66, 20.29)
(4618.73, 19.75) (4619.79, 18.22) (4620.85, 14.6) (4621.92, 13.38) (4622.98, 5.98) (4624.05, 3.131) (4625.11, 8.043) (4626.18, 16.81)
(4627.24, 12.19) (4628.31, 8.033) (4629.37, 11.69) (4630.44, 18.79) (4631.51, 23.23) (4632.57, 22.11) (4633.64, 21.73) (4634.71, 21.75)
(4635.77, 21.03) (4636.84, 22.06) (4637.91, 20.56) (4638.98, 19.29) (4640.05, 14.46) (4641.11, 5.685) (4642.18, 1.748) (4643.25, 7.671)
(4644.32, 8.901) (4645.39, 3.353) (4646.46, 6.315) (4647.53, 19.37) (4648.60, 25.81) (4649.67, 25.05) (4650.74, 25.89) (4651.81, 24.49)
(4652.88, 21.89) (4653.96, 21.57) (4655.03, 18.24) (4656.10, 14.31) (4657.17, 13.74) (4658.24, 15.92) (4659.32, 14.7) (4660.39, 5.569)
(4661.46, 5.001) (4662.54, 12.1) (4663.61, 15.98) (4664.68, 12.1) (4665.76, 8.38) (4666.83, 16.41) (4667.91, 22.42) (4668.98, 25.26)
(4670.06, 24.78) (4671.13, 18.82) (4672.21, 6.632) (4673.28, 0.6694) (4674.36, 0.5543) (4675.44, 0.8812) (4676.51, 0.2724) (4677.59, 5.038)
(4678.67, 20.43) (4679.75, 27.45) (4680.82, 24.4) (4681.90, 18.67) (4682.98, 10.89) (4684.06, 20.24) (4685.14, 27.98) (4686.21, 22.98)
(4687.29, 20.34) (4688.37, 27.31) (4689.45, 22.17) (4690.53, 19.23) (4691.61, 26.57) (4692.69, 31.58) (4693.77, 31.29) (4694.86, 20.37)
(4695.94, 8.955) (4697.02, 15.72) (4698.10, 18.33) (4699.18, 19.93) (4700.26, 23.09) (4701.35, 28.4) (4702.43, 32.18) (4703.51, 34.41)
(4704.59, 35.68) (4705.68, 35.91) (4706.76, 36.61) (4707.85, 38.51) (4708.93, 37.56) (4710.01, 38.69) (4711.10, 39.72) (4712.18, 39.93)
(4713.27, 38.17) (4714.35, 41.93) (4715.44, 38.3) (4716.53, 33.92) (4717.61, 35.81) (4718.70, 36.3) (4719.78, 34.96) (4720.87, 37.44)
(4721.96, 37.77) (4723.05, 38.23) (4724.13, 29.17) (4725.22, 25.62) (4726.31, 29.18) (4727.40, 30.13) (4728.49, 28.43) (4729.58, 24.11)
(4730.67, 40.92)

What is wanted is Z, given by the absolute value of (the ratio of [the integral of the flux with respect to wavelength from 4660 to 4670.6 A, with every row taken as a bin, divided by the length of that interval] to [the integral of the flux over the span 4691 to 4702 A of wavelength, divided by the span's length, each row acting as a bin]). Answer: 0.7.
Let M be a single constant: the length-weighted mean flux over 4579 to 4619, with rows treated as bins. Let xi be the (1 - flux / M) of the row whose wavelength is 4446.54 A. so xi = -0.3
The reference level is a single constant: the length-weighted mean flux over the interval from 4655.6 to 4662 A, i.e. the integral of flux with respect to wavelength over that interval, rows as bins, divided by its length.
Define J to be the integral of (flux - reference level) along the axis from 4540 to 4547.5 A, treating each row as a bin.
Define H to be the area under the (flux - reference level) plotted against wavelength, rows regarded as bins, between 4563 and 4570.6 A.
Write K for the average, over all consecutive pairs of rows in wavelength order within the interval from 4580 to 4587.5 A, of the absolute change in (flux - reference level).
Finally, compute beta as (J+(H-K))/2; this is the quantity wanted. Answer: 48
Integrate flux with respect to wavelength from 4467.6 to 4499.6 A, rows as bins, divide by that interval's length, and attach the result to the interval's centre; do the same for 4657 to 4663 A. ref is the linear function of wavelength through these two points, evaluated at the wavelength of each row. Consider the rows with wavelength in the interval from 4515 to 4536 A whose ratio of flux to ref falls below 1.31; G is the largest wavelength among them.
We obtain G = 4535.47 A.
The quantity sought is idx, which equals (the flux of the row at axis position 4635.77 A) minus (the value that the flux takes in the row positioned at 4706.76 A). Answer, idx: -16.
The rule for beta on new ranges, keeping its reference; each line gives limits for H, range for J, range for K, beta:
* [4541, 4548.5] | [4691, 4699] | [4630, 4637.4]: 65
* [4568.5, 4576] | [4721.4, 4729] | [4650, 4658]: 75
